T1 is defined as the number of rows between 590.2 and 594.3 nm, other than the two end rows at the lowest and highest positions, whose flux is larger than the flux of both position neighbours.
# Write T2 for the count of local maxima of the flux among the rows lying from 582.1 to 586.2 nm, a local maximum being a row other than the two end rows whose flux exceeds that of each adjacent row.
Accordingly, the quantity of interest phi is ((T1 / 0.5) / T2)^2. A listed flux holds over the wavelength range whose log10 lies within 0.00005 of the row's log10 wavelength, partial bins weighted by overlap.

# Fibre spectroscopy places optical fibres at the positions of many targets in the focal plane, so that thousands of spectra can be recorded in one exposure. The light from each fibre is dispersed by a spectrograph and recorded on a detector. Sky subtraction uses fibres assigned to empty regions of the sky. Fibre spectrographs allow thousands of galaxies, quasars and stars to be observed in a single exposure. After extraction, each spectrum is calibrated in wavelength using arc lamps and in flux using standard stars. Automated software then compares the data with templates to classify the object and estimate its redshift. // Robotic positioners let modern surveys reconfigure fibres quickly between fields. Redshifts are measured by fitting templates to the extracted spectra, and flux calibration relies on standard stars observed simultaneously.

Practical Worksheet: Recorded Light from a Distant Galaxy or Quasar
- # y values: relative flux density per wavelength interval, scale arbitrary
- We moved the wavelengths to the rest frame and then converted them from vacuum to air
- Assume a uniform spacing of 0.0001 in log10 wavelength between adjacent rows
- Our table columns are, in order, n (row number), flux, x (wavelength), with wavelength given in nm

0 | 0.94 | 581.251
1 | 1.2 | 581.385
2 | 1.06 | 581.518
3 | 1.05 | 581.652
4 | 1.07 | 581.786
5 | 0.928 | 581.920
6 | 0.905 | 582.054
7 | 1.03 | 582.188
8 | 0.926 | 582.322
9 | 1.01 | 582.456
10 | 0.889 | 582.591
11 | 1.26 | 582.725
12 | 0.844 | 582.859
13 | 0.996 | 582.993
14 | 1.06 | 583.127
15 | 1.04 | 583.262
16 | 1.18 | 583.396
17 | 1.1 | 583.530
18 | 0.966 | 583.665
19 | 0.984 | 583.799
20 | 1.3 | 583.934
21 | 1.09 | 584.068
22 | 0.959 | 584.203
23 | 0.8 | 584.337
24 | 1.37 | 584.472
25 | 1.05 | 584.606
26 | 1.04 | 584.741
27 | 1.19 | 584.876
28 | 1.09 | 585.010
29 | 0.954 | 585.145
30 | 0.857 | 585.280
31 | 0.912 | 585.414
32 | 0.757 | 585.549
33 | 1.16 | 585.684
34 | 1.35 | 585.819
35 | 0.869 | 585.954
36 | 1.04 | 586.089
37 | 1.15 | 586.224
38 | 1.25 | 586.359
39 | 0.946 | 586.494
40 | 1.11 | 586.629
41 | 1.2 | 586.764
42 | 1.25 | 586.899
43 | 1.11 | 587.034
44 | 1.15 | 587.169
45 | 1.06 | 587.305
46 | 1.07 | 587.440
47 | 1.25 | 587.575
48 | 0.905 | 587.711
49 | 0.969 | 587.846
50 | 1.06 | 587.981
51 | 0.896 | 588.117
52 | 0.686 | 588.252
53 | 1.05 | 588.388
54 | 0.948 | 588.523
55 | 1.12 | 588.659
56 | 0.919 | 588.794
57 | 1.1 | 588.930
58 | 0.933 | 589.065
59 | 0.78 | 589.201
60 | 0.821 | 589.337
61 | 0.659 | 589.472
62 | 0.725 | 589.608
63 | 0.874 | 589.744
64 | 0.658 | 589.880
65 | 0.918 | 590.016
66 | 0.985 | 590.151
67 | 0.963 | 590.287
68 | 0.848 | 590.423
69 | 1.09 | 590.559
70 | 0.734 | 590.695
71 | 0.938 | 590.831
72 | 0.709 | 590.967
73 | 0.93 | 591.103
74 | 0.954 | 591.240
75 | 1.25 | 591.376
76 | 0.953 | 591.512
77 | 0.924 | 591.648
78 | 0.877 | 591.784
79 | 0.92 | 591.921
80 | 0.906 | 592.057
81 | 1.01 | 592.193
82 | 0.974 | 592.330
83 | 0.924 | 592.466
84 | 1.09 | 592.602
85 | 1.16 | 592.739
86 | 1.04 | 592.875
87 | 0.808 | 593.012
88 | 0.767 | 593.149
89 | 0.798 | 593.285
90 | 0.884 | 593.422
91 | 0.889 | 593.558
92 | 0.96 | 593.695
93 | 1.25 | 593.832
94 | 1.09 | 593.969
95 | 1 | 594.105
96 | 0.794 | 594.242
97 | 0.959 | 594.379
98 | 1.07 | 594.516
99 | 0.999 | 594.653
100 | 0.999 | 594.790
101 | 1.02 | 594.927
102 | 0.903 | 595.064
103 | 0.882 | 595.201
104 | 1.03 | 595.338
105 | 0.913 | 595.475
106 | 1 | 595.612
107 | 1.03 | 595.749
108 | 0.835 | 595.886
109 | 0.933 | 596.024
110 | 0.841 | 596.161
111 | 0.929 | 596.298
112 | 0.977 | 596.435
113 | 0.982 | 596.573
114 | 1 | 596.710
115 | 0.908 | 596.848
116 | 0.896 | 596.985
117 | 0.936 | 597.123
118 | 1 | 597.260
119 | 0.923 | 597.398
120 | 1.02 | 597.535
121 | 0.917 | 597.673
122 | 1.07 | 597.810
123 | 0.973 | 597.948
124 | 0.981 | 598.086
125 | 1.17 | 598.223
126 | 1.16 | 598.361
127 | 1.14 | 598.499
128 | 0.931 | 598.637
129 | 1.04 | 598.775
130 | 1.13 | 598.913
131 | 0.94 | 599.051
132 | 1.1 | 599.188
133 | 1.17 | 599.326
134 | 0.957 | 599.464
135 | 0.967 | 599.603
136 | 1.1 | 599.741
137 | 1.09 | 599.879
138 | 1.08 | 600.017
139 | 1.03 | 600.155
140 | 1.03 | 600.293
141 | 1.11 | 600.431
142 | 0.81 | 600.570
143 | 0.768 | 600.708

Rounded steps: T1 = 7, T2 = 9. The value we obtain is 2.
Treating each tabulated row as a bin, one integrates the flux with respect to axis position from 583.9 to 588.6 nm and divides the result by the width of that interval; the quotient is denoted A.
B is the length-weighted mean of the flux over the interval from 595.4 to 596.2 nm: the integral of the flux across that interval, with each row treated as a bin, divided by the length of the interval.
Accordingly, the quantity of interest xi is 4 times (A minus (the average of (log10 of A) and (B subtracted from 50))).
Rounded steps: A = 1.05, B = 0.93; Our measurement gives -94.0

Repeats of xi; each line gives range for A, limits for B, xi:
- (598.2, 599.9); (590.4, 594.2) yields -93.9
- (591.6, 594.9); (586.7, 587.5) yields -93.8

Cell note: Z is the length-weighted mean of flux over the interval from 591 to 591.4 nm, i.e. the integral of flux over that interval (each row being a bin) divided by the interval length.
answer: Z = 0.99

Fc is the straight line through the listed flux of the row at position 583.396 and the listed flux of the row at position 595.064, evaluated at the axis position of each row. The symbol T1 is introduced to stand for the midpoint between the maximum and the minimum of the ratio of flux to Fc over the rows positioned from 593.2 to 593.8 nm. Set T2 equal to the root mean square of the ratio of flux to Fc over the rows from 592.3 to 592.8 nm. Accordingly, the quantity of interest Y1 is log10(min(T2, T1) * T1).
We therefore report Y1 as -0.06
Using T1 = 0.94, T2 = 1.08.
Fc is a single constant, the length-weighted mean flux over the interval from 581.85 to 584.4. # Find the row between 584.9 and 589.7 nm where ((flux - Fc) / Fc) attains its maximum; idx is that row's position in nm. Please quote 585.819 nm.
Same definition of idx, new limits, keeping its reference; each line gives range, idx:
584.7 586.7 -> 585.819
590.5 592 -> 591.376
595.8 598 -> 597.810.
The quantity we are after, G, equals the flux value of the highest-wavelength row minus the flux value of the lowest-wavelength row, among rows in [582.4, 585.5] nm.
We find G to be -0.098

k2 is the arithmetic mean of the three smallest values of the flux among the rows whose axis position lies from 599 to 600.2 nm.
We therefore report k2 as 0.95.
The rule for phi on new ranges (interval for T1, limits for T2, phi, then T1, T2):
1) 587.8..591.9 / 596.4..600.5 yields 6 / 10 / 8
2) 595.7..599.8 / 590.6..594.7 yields 5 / 8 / 7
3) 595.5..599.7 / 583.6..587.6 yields 5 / 9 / 8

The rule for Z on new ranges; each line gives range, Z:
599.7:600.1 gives 1.09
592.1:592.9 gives 1.03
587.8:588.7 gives 0.96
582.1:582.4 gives 0.97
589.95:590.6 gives 0.96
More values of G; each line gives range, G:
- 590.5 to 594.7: -0.091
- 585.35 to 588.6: 0.036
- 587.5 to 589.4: -0.429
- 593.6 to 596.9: -0.052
